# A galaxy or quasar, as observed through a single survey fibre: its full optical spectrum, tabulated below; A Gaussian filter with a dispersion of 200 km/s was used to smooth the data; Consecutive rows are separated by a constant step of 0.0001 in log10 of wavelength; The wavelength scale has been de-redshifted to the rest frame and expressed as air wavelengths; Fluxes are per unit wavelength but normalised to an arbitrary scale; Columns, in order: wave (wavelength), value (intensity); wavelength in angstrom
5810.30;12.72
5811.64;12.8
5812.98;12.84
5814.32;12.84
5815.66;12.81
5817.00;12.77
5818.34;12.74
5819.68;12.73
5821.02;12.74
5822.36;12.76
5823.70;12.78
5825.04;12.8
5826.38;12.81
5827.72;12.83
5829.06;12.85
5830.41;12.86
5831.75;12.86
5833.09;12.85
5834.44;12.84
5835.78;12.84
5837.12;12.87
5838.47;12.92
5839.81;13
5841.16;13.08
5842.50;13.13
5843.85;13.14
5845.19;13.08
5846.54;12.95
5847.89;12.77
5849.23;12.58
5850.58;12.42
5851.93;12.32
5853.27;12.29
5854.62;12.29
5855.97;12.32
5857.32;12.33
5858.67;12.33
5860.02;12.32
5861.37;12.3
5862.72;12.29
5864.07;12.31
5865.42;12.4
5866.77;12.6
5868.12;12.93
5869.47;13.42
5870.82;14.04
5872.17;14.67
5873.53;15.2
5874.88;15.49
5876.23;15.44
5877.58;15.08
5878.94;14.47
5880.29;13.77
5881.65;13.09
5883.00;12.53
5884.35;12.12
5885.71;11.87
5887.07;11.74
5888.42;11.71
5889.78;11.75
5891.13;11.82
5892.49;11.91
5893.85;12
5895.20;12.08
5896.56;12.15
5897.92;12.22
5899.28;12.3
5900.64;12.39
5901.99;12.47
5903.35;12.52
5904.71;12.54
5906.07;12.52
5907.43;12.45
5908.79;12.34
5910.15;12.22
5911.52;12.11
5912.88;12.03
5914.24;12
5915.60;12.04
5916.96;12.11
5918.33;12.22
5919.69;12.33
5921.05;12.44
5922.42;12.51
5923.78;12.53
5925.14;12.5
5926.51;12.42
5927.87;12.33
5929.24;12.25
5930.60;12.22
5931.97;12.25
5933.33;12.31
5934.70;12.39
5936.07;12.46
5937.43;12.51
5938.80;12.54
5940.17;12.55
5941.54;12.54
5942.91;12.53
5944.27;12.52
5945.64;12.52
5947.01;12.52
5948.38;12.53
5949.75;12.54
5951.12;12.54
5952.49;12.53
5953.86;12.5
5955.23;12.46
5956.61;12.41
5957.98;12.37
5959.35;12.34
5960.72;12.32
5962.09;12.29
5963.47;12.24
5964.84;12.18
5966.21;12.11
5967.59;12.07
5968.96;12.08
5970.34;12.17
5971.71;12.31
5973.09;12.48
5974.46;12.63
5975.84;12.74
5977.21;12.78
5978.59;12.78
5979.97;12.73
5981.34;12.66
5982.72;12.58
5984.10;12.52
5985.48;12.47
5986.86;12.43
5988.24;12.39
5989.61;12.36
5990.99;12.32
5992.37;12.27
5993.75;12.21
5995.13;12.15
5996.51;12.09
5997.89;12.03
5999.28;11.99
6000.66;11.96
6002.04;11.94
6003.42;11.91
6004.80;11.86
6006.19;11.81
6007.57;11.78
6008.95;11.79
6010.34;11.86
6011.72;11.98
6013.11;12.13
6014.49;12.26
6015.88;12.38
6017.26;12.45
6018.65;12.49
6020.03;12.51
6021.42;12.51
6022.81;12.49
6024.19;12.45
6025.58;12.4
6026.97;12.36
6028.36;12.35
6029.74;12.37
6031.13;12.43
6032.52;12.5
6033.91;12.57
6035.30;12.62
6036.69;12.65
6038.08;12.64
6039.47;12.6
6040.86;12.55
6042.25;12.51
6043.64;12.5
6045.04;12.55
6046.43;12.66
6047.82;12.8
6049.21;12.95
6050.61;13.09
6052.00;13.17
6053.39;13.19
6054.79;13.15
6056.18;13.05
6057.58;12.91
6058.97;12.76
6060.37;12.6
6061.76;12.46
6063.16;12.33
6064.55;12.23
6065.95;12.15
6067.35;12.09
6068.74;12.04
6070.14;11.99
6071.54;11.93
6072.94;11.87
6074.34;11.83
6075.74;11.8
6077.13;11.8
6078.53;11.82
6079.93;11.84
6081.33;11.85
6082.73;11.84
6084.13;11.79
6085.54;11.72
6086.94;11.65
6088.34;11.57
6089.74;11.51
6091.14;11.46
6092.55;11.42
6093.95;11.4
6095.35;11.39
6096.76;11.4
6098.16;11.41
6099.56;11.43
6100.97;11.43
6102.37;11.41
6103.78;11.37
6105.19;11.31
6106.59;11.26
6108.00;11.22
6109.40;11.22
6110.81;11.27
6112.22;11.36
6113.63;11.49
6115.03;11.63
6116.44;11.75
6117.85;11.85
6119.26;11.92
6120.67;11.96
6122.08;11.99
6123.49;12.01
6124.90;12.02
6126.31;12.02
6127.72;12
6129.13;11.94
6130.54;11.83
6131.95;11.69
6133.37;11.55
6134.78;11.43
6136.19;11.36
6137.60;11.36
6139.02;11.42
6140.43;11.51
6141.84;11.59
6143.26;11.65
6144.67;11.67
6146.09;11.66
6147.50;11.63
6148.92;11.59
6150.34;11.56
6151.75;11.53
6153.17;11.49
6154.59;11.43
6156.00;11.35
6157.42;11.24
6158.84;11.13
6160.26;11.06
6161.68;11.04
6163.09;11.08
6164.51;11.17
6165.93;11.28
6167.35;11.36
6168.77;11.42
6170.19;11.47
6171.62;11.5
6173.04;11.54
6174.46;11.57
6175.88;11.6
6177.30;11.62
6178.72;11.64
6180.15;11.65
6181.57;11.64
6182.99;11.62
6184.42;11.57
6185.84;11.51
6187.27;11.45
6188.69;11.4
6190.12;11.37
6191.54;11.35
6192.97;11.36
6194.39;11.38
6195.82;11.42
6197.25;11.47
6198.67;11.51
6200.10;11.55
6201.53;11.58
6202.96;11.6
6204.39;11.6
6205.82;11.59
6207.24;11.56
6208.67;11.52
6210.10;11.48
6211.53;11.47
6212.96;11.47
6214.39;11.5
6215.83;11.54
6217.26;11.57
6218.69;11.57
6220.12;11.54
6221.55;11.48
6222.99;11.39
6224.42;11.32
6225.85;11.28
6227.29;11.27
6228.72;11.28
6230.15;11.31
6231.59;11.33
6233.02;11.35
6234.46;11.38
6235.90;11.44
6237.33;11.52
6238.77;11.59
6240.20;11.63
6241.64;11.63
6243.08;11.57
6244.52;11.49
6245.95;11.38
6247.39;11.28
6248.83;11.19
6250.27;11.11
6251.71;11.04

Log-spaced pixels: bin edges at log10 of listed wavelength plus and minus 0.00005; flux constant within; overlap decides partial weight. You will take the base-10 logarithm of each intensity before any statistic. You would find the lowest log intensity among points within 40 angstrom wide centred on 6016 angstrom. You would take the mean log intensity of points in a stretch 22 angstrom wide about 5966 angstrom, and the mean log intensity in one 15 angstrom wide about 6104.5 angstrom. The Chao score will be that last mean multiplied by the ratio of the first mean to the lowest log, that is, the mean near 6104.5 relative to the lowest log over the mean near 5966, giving 1.07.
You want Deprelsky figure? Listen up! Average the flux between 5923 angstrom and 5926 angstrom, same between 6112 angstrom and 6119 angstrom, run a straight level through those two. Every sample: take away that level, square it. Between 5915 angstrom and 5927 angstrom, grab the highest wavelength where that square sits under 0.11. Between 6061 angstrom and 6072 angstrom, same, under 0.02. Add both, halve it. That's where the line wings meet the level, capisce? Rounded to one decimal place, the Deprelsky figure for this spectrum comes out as 5999.0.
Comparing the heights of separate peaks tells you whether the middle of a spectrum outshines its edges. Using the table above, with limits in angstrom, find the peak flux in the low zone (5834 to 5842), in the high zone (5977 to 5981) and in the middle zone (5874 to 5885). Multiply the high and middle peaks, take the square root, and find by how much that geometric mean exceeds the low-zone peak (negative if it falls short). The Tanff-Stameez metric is 1.0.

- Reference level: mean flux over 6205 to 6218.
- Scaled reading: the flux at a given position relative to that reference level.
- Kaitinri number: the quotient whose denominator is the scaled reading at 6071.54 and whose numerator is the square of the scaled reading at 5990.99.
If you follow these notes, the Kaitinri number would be 1.10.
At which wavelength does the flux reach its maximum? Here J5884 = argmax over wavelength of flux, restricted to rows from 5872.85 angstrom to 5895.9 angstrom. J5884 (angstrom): 5874.88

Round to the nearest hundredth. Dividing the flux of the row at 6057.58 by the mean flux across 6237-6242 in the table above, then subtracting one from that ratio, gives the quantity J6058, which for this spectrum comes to 0.11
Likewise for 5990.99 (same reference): 0.06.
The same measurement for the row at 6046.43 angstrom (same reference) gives 0.09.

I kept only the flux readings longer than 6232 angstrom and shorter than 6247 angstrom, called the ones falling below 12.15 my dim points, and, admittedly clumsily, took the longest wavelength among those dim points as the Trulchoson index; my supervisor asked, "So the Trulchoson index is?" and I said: 6245.95 angstrom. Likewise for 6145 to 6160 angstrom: 6158.84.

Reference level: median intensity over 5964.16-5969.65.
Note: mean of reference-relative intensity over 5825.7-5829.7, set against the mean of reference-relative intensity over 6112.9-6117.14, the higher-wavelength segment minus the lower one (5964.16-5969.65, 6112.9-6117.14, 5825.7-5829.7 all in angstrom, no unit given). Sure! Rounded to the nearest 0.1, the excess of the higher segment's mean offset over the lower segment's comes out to -1.2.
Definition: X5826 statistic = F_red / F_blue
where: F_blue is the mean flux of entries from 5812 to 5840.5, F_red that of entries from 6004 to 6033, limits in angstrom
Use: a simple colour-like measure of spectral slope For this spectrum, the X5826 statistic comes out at 0.955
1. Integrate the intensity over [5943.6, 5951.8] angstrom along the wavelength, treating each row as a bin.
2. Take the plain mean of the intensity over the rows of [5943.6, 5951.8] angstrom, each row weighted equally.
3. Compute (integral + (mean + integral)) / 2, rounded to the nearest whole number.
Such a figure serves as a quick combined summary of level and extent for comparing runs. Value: 109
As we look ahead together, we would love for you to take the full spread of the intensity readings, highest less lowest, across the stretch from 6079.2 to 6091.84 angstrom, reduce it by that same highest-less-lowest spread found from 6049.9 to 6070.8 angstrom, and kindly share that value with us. -0.8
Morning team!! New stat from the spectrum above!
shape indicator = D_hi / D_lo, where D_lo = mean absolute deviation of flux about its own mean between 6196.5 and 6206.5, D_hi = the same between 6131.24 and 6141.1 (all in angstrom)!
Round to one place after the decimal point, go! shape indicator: 2.3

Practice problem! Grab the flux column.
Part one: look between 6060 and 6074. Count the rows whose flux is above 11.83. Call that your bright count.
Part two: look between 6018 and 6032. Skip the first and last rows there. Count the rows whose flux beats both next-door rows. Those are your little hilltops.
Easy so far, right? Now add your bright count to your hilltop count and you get 10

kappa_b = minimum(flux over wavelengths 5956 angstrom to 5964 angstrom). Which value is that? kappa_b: 12.24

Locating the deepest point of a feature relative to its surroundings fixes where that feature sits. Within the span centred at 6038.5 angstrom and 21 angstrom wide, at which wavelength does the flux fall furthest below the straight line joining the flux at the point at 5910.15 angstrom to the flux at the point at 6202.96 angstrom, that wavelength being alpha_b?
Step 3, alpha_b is 6028.36 angstrom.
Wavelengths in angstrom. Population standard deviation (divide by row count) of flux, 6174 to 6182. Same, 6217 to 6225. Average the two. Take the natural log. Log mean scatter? -2.80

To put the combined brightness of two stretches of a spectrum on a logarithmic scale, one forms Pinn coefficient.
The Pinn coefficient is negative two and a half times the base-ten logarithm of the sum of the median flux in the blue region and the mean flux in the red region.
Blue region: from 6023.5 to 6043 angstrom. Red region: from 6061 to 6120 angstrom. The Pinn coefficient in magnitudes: -3.46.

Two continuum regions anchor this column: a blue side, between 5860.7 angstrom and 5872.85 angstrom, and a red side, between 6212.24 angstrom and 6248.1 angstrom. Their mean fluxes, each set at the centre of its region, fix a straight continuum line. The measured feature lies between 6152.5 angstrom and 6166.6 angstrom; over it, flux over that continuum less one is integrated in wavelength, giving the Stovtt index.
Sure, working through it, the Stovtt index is -0.63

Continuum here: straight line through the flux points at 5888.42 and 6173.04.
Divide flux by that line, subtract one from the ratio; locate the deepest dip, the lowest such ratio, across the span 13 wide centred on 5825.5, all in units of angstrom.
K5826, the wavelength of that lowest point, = 5819.68 angstrom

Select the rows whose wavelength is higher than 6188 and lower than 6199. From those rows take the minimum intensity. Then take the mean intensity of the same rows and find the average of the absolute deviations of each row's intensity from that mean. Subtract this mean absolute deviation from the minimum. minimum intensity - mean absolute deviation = 11.3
